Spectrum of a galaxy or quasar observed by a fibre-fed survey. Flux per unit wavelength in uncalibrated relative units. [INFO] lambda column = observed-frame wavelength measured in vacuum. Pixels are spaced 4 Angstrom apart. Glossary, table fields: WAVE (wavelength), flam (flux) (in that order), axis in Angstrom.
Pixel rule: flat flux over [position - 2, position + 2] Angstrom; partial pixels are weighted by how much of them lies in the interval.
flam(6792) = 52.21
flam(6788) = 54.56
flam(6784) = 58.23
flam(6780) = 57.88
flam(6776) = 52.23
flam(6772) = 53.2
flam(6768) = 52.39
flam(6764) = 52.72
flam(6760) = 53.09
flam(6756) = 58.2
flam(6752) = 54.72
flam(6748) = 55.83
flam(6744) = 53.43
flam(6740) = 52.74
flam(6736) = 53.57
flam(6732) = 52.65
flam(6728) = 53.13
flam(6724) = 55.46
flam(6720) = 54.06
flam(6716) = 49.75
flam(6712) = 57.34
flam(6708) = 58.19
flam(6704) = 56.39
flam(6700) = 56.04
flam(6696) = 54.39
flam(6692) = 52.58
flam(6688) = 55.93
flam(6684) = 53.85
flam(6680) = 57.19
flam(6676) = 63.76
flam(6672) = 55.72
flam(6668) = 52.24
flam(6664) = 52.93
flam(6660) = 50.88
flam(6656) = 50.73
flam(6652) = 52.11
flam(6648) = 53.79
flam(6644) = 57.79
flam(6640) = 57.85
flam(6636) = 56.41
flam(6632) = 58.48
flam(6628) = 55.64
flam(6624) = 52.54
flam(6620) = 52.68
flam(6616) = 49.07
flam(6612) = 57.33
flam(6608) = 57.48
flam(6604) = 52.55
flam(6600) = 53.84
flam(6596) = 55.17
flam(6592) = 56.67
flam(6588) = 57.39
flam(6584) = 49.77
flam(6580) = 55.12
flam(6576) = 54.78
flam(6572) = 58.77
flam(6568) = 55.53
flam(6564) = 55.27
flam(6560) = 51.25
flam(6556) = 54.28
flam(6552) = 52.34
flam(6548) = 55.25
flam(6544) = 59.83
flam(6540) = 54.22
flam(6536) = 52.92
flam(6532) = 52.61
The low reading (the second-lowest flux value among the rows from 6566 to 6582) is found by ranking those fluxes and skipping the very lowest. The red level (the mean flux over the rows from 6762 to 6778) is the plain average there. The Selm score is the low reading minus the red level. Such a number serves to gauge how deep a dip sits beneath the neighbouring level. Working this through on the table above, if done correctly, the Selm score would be 2.5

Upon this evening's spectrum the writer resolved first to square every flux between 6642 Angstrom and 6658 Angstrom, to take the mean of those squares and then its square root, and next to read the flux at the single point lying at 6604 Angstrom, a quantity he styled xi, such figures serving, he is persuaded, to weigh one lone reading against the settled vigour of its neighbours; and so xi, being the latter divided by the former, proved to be 0.98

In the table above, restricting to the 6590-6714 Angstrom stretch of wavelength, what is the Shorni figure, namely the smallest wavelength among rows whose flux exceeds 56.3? 6592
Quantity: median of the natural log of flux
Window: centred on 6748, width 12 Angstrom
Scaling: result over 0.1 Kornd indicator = 40.02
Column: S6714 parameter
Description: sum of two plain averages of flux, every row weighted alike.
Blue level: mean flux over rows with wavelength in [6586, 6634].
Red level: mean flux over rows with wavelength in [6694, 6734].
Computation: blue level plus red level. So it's 110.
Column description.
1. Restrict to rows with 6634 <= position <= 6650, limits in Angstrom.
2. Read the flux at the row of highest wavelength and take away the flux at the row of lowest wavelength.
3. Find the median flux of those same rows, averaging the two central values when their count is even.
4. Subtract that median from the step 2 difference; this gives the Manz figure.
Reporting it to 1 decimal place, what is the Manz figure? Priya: -59.7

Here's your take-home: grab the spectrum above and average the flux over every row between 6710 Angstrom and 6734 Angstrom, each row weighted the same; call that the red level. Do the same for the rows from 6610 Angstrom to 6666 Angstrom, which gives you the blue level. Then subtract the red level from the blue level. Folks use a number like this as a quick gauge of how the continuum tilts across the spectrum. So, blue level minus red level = 0.43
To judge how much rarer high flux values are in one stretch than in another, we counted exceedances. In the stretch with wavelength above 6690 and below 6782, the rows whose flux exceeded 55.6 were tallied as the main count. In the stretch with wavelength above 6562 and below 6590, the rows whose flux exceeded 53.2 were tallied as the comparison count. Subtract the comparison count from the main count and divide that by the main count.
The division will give 0.1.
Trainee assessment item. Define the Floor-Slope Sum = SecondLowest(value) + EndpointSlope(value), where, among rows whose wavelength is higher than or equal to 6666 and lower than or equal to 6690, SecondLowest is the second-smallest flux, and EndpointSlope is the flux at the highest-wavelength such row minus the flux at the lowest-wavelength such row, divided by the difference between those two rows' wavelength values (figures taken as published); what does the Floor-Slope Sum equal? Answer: 54.0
